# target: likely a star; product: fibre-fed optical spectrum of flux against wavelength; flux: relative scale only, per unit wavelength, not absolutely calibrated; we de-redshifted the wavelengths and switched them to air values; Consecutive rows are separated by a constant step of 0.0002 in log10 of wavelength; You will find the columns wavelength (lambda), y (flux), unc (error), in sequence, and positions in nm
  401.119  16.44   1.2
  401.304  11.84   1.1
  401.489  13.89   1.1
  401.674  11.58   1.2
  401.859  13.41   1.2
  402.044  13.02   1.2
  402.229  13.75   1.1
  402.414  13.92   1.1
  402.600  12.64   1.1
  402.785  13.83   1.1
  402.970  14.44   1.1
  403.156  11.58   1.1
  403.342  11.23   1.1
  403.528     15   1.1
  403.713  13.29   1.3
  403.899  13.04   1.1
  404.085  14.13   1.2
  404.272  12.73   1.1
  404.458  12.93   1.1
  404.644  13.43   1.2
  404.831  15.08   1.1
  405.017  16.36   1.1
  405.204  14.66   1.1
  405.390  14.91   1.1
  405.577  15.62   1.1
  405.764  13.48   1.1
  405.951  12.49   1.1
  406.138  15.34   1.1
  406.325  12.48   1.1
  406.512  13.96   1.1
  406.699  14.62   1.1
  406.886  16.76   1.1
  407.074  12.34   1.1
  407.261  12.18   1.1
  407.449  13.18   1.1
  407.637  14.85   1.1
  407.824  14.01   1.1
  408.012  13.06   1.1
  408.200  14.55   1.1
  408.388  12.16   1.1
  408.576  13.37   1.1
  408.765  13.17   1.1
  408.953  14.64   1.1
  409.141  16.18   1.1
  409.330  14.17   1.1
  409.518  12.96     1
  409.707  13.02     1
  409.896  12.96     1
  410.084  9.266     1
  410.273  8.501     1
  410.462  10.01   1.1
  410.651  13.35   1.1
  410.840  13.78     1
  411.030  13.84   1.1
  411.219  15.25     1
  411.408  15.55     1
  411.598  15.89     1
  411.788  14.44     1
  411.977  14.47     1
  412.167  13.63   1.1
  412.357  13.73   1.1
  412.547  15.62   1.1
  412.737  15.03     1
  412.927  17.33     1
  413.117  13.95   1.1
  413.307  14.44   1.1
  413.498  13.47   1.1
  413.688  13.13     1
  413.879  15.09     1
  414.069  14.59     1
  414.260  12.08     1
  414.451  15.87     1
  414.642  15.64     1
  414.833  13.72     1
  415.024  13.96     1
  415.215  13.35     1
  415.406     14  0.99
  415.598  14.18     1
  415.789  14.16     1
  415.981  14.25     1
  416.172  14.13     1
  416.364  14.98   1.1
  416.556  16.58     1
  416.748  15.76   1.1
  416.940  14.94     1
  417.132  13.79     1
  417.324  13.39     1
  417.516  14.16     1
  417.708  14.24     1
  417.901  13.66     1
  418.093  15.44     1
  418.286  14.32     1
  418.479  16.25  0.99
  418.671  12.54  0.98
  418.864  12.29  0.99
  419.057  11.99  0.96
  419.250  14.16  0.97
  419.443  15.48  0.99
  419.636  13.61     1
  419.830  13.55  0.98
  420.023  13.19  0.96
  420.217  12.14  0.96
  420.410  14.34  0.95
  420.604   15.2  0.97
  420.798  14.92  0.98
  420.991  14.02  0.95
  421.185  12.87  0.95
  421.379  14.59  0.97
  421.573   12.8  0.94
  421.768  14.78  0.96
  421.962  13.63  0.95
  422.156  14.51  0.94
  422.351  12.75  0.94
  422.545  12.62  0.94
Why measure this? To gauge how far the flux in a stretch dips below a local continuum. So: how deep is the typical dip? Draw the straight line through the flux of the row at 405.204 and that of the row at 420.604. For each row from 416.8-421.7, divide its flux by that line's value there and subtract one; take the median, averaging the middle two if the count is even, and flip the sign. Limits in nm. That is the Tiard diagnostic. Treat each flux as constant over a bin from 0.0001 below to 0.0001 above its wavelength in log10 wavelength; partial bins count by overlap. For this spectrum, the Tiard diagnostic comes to 0.078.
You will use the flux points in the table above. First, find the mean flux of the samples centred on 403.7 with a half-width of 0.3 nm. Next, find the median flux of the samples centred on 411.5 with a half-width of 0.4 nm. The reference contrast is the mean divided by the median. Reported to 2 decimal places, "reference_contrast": 0.89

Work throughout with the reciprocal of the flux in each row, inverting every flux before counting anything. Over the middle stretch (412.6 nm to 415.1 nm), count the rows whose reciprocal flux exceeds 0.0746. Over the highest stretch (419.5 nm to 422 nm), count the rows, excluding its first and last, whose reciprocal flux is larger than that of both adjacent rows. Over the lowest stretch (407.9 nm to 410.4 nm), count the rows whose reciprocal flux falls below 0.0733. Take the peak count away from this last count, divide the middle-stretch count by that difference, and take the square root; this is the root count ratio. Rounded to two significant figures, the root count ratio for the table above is 1.4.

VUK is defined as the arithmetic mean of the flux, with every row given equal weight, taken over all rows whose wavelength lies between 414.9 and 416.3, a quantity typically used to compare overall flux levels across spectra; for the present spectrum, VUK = 14.0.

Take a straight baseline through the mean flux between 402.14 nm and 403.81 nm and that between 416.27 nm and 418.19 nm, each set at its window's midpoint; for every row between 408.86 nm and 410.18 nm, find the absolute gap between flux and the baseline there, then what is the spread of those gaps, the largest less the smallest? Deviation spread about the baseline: 4.5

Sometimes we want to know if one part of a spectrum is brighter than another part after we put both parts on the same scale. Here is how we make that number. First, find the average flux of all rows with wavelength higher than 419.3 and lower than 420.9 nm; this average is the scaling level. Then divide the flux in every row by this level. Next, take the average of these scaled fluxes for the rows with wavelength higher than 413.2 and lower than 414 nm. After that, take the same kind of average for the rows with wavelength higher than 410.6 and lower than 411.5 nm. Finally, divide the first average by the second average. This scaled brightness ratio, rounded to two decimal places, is 0.98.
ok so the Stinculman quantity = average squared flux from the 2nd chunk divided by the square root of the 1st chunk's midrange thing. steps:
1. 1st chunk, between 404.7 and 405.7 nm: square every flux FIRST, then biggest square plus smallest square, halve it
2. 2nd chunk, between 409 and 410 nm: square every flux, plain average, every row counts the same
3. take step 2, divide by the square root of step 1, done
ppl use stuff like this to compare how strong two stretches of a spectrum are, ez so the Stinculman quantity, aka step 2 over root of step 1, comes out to 12.5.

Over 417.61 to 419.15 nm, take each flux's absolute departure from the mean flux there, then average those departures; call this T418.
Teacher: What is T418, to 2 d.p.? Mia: 1.22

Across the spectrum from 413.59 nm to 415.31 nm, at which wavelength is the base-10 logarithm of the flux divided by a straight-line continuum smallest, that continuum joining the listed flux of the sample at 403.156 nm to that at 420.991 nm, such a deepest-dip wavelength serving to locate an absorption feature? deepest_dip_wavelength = 414.260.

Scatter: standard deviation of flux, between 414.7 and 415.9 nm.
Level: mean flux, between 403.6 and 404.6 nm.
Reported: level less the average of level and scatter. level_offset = 6.5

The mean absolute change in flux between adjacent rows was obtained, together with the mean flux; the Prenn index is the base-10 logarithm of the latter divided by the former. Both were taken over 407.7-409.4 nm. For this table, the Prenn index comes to 1.00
